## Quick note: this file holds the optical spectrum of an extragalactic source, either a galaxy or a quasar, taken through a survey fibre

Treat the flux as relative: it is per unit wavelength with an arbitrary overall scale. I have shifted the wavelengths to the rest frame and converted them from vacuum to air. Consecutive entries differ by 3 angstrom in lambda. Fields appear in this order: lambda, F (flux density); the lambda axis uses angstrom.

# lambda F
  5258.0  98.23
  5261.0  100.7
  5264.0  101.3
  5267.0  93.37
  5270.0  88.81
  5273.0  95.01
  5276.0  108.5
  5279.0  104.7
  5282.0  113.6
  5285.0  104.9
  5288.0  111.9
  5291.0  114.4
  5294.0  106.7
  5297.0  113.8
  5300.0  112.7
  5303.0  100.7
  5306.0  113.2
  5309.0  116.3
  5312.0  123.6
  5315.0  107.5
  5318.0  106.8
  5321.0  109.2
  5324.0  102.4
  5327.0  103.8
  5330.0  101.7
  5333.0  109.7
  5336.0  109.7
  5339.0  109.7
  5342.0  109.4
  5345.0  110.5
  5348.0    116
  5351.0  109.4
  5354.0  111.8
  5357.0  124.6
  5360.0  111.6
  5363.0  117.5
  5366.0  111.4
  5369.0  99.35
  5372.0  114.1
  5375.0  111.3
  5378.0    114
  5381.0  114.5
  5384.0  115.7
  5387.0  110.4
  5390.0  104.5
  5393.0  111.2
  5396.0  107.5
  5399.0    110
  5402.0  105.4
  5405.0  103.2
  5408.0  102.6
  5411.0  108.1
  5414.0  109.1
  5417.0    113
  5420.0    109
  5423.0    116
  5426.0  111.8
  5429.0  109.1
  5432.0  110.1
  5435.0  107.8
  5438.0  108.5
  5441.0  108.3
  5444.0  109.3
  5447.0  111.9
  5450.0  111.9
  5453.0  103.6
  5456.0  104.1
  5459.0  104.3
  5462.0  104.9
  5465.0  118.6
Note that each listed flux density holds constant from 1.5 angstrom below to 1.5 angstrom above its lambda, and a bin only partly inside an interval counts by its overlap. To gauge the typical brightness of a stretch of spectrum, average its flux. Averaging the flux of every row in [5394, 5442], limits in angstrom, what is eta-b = 109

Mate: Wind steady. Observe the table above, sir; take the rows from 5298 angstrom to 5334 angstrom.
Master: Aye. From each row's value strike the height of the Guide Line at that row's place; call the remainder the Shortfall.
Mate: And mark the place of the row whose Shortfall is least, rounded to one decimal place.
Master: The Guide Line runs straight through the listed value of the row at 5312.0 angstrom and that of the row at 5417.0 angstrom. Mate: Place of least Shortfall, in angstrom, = 5303.0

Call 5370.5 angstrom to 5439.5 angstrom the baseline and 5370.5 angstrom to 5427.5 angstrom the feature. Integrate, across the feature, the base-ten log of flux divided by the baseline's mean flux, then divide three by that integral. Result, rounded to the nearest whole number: 98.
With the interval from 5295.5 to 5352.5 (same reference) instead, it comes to -65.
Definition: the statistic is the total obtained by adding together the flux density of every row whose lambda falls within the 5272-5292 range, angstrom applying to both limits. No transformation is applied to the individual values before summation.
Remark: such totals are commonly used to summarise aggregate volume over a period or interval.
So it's 753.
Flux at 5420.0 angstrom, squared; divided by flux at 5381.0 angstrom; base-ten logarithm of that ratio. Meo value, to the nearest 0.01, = 2.02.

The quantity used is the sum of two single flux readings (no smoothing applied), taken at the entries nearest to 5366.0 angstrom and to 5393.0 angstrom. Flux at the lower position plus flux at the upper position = 223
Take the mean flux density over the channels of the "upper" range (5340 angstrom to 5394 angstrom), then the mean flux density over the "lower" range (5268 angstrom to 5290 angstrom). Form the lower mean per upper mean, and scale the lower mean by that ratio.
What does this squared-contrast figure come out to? 96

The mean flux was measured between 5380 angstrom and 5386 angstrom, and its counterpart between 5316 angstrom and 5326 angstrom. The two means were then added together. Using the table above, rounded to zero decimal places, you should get 221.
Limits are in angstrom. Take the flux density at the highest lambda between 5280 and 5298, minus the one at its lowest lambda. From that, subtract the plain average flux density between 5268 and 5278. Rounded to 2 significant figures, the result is -97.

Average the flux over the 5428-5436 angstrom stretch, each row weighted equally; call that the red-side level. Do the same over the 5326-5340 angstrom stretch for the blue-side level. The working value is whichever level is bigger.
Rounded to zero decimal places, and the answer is 109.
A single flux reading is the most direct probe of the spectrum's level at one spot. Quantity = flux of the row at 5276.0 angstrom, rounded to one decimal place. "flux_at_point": 108.5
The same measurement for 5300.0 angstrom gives 112.7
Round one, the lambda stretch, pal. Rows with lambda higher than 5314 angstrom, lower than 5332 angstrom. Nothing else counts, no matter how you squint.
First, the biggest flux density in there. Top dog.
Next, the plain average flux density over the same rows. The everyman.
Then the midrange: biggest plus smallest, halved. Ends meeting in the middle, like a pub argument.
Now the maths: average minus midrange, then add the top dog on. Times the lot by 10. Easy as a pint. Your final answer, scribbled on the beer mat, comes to 1090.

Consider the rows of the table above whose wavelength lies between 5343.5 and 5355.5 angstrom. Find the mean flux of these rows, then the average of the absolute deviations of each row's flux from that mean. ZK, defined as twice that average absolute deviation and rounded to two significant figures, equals 4.1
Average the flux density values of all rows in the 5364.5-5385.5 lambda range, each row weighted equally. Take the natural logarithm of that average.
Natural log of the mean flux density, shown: 4.71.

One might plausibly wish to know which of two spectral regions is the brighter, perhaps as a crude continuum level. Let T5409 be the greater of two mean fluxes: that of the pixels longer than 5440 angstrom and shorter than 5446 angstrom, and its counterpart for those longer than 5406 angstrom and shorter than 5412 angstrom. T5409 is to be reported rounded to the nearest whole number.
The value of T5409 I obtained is 109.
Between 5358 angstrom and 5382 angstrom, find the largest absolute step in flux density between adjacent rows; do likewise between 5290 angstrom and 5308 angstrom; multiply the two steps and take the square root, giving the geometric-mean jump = 14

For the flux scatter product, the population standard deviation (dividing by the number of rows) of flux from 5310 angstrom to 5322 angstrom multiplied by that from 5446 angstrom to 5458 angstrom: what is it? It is 28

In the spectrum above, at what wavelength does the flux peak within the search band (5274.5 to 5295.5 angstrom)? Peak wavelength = 5291.0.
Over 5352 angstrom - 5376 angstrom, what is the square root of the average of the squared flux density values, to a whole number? 113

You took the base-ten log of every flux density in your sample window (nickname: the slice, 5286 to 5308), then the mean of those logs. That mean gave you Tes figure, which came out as 2.04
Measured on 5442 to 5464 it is 2.03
